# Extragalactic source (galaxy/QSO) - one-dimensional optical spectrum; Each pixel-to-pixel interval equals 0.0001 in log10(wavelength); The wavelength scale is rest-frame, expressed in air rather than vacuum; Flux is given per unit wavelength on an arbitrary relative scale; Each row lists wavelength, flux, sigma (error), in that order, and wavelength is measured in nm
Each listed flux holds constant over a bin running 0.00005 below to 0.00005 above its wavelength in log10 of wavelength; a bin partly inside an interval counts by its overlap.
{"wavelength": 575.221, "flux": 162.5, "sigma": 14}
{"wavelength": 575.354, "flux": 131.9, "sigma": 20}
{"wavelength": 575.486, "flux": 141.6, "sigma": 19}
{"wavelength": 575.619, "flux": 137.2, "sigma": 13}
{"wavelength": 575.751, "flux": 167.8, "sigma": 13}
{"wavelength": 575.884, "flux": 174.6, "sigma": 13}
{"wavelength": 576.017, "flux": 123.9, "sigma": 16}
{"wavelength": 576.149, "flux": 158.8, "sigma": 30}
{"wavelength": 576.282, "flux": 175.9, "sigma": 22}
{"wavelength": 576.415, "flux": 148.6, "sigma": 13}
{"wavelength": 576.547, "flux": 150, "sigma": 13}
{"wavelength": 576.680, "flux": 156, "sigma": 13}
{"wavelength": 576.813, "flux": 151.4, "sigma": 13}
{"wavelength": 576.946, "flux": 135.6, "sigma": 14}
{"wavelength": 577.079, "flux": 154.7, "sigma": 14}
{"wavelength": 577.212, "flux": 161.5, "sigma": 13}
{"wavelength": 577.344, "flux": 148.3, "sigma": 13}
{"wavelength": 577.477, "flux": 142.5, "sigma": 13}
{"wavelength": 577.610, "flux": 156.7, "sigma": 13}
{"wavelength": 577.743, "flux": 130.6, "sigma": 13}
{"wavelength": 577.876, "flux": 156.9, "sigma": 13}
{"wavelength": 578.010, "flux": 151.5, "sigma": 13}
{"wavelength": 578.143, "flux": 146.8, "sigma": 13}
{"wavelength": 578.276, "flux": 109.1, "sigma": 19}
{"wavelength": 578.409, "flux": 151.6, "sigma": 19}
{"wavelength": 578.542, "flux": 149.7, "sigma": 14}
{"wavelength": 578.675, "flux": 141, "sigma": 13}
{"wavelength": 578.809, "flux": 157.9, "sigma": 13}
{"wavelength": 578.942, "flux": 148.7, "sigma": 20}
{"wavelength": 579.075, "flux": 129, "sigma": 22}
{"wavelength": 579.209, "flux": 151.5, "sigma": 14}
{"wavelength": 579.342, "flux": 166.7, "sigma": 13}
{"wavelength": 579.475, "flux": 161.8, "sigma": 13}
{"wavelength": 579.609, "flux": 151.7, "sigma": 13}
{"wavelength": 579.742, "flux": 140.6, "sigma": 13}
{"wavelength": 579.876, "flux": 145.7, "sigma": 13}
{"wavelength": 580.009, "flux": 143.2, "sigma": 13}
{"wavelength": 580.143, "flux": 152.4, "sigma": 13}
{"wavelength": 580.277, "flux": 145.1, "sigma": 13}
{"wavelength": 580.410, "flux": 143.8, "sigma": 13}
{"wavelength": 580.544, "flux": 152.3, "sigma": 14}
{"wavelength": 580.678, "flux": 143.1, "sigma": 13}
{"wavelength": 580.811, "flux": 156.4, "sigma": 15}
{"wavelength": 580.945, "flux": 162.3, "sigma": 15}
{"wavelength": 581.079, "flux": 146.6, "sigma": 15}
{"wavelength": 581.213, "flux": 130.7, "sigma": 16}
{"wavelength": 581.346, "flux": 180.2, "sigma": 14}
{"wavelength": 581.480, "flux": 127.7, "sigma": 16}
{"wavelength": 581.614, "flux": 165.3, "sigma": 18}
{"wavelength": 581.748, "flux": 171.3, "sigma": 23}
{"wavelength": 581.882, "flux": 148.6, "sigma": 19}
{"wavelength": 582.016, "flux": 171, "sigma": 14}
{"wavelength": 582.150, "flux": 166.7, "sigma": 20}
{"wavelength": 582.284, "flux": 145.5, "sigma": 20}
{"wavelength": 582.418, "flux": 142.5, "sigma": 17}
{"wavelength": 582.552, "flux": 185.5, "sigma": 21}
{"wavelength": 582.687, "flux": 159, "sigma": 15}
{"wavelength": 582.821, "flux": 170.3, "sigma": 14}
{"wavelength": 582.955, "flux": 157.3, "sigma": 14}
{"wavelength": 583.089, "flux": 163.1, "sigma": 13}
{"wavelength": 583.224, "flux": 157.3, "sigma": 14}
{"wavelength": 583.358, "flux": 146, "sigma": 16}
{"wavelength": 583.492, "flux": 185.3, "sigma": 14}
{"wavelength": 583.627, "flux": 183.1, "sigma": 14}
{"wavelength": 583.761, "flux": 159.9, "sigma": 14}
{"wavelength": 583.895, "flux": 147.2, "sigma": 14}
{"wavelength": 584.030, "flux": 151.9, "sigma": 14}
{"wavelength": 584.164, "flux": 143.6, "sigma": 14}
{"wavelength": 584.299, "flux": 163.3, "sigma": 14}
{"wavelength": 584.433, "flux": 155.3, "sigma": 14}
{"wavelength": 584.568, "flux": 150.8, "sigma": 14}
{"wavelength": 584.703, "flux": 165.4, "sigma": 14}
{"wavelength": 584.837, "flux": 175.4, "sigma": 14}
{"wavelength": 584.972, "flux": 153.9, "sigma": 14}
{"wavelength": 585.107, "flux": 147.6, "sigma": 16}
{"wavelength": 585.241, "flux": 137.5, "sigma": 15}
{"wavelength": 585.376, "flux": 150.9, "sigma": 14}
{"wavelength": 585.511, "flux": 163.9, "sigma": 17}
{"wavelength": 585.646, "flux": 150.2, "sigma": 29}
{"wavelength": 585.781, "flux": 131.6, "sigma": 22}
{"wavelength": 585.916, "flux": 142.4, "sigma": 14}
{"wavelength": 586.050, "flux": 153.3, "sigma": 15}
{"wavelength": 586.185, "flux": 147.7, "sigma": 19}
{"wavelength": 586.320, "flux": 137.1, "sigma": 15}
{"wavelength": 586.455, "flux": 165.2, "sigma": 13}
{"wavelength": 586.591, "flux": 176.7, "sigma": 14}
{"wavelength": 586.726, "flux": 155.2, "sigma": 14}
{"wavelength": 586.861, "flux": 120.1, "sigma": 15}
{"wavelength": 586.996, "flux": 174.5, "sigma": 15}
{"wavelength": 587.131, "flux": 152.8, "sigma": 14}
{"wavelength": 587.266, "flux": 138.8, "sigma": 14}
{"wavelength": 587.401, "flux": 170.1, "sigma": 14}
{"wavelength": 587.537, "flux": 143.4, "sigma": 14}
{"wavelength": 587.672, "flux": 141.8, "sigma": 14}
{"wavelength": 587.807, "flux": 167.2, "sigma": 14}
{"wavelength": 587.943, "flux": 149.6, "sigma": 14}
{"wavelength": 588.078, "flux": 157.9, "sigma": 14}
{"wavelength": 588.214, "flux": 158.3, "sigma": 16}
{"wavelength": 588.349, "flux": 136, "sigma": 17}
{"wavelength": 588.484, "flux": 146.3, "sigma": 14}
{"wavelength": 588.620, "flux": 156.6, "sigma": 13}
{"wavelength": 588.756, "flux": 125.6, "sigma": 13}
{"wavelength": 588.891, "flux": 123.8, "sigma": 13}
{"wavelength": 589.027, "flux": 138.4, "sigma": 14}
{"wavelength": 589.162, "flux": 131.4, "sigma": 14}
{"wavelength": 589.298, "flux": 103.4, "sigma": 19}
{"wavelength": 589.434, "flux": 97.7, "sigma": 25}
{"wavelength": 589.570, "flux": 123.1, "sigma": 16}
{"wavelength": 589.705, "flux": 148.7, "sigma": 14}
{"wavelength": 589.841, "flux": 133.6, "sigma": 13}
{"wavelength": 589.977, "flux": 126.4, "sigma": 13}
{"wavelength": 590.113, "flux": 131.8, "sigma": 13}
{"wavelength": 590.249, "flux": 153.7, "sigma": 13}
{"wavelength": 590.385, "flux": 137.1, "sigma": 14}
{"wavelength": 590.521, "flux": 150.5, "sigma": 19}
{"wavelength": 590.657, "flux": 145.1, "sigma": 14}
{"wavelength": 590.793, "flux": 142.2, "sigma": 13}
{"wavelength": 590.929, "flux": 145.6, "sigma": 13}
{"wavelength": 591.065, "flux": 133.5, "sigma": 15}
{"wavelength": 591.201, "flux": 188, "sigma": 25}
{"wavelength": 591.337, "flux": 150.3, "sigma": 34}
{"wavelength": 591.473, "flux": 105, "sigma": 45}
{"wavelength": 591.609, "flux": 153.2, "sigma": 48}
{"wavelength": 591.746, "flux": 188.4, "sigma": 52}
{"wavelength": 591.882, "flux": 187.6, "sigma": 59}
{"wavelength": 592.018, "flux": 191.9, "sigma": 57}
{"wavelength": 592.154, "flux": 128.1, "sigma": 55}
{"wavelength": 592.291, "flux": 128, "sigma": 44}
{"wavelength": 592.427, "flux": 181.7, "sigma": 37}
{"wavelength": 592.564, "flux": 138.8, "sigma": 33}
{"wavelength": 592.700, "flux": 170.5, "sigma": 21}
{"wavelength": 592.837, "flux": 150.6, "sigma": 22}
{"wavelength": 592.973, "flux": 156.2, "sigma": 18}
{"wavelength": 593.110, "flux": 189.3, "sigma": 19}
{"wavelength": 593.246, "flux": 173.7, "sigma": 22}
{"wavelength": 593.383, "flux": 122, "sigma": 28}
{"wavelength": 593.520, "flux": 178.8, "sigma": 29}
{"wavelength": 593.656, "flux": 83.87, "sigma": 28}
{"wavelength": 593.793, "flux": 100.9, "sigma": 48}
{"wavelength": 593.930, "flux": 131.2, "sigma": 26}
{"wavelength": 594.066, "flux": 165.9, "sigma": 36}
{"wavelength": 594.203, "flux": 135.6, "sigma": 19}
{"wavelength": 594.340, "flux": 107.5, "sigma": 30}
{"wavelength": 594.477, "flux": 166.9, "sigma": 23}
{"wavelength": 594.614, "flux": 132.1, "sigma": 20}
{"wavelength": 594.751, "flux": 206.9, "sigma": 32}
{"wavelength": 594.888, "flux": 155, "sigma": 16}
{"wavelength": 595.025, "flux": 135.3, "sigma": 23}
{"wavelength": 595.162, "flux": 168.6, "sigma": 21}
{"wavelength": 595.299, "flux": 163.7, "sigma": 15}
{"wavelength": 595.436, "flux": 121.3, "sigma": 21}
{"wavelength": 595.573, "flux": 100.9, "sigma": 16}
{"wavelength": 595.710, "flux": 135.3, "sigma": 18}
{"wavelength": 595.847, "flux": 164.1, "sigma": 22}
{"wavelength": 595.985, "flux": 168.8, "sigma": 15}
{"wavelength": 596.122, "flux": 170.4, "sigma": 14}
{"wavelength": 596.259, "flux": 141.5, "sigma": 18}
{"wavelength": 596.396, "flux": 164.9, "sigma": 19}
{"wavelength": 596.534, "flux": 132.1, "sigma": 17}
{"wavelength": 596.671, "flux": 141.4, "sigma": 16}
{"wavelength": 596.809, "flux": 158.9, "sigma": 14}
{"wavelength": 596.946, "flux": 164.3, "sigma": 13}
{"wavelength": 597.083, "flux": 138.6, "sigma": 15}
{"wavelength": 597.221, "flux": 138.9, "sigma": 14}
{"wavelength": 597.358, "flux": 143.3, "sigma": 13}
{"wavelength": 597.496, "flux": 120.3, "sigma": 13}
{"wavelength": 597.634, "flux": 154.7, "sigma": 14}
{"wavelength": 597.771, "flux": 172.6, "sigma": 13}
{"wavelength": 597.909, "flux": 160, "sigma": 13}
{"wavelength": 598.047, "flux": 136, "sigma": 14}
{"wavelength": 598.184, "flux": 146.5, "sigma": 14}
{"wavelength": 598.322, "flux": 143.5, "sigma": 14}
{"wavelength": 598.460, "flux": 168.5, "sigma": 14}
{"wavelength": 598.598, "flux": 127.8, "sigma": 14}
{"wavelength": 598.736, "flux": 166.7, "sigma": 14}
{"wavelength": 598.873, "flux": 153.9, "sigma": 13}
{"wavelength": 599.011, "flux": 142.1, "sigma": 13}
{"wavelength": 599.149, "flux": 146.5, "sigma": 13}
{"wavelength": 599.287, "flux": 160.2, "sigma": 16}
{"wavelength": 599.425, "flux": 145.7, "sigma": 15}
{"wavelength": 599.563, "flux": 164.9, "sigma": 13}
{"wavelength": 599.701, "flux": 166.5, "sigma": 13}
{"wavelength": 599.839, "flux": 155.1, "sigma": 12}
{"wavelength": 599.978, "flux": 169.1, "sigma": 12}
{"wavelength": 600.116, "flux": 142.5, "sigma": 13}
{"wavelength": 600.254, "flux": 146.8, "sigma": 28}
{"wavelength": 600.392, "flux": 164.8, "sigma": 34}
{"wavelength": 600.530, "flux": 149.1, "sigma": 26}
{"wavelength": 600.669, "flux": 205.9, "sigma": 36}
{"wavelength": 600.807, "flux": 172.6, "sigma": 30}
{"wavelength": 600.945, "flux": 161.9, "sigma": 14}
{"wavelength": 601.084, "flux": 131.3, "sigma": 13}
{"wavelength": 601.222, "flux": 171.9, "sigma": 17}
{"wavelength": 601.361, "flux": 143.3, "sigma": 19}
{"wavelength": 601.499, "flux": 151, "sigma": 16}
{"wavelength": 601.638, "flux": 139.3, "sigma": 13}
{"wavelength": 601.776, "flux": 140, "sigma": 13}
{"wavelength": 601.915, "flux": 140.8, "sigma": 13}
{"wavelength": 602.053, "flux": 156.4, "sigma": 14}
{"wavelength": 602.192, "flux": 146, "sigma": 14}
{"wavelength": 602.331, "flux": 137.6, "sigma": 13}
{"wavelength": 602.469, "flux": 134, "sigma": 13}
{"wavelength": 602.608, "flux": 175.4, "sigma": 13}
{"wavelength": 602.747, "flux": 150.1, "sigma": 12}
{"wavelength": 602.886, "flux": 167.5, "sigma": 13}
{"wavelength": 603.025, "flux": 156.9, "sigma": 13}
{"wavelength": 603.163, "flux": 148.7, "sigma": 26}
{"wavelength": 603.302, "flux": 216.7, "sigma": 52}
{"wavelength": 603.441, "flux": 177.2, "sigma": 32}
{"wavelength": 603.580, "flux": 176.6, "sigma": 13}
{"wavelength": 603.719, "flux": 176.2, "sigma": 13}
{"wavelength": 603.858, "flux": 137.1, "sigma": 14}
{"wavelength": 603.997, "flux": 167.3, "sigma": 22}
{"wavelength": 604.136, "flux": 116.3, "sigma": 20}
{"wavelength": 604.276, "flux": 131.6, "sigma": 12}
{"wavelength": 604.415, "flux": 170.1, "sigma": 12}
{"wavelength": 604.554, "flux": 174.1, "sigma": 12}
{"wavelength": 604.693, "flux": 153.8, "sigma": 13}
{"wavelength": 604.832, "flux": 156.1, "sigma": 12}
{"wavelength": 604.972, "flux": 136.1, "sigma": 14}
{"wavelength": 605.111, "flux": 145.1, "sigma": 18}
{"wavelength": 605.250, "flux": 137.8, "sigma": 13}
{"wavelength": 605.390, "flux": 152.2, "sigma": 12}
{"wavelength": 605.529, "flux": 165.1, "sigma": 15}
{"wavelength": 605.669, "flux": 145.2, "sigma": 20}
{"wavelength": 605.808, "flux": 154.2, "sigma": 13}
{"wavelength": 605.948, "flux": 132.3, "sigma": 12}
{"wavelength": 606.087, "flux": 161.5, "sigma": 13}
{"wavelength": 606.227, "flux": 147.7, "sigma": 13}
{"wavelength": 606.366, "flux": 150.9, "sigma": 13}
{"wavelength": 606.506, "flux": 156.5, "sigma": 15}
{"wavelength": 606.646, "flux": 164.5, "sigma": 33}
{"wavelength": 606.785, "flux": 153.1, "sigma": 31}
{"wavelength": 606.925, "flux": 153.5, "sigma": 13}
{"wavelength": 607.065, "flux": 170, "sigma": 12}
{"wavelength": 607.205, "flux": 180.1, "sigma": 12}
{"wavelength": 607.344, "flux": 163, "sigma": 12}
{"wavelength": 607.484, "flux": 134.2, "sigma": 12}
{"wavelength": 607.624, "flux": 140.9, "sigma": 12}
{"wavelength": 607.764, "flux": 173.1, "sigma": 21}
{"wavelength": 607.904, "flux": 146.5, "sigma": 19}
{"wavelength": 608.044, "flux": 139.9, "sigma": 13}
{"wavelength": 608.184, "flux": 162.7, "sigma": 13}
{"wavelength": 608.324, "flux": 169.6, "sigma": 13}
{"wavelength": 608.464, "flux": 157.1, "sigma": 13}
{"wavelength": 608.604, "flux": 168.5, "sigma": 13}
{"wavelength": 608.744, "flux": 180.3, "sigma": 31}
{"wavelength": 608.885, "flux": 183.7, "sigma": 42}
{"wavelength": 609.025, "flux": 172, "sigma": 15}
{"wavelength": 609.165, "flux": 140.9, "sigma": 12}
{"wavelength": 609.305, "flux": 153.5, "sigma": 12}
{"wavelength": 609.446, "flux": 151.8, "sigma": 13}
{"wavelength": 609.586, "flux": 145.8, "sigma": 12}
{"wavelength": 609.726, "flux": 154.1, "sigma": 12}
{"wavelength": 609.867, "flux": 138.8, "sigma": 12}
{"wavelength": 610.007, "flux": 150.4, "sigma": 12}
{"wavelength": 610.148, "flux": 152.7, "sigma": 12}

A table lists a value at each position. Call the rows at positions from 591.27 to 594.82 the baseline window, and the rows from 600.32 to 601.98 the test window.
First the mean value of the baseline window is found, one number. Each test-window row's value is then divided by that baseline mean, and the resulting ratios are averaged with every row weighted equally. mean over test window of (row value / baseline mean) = 1.03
